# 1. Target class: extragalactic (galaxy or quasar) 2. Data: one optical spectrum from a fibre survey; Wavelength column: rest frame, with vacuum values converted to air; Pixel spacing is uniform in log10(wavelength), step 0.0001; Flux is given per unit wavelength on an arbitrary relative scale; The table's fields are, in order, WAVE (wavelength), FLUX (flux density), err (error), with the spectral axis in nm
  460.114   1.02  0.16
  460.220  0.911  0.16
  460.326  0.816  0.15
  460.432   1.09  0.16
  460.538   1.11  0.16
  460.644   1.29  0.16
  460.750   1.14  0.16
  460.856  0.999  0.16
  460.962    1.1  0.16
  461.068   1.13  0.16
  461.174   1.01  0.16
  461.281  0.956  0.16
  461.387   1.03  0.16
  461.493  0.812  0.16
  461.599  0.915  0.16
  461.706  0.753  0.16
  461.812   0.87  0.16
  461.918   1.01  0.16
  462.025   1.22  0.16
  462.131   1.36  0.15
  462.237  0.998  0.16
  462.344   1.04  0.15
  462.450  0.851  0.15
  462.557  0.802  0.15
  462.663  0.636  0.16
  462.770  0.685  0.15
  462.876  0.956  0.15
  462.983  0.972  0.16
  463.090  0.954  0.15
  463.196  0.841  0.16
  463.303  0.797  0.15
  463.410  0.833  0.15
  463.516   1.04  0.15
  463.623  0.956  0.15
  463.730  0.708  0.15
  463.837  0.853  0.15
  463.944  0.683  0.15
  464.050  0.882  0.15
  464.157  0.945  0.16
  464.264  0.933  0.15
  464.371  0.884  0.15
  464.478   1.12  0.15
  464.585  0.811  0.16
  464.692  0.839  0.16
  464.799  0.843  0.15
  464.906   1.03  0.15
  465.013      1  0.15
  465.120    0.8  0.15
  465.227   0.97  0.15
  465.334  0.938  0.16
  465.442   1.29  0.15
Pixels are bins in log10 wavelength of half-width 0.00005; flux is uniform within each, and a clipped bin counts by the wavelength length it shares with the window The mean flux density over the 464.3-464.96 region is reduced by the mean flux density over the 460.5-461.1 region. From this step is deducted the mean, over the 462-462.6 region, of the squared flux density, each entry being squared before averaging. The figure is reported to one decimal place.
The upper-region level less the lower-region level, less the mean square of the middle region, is -1.3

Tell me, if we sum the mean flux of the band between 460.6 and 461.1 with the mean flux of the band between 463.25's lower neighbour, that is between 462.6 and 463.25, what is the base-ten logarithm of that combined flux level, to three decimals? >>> 0.295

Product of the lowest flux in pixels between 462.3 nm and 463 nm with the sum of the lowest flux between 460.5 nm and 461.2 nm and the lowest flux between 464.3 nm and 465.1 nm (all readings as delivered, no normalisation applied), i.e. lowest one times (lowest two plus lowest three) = 1.15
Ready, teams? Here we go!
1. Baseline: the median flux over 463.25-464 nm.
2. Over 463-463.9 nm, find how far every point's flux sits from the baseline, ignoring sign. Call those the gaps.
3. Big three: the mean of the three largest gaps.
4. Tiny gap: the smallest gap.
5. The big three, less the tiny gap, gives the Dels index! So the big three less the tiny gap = 0.15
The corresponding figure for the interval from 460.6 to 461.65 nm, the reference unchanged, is 0.33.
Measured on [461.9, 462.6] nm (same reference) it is 0.36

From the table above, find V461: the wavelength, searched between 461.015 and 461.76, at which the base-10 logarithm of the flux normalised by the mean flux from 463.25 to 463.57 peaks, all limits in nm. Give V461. 461.068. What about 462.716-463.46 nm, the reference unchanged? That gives 462.983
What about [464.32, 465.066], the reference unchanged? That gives 464.478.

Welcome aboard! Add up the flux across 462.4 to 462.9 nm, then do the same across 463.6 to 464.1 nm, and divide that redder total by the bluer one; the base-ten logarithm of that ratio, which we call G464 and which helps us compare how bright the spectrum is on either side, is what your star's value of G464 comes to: 0.018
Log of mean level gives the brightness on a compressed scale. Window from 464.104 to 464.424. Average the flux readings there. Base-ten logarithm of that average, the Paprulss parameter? -0.04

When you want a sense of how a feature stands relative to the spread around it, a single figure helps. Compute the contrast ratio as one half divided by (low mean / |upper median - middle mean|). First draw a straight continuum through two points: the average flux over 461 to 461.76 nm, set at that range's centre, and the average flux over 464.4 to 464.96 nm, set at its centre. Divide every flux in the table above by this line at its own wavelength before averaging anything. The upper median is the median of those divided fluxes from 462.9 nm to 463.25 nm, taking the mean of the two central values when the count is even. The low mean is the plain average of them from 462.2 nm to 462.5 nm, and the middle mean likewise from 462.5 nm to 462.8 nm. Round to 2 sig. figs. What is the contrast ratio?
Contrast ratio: 0.13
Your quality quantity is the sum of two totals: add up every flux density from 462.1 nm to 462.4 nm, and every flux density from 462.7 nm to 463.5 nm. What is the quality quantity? 9.4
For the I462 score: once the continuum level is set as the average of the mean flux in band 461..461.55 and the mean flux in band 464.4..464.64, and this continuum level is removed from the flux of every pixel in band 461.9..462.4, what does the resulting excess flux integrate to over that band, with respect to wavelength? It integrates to 0.079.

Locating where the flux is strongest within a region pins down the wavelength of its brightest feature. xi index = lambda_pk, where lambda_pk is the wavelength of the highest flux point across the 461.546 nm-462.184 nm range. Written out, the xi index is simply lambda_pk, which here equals 462.131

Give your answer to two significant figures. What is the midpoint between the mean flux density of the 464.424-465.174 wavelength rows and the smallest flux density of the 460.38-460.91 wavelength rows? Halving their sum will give 0.96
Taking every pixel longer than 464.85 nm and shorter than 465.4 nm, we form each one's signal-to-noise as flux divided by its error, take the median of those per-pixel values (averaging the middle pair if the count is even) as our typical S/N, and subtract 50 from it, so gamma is -43.5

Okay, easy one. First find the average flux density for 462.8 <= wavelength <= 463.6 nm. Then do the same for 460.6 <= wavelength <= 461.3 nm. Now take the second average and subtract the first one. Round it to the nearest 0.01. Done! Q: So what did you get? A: 0.18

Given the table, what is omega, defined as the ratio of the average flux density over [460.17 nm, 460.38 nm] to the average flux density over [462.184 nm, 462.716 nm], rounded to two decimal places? 1.00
